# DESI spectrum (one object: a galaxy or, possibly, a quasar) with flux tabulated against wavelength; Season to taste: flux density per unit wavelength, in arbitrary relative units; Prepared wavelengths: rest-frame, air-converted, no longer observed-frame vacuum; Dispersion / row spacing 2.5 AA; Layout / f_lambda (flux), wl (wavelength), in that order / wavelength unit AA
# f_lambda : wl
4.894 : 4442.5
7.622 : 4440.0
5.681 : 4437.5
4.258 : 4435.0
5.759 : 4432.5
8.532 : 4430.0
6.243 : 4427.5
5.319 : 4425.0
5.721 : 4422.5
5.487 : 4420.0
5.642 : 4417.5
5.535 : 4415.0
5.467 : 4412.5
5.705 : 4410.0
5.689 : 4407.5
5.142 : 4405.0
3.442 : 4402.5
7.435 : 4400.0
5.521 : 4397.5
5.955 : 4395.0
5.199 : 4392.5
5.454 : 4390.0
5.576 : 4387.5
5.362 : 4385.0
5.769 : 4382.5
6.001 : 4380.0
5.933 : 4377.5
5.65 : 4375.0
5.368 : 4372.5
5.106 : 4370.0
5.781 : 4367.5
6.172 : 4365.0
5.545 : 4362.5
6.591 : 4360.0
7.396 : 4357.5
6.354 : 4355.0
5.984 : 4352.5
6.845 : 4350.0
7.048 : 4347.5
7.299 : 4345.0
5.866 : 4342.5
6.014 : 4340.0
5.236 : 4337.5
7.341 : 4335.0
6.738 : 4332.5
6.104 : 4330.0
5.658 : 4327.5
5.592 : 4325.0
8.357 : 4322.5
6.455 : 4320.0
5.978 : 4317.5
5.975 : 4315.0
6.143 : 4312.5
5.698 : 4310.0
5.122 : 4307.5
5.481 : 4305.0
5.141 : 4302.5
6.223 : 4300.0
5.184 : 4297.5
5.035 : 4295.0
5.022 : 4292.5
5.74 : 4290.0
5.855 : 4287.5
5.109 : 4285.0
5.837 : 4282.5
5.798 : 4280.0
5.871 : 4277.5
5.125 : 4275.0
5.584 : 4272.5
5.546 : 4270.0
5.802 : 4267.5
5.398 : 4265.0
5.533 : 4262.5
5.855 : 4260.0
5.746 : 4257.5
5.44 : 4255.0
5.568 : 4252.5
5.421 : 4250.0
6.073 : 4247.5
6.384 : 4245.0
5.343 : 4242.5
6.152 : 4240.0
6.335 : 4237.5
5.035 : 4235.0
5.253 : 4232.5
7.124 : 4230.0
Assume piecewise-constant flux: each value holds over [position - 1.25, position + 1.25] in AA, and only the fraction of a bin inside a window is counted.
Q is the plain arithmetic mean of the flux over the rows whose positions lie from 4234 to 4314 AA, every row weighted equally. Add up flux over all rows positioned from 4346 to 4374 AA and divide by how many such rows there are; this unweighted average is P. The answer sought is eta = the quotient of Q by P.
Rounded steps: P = 6.20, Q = 5.61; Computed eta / 0.91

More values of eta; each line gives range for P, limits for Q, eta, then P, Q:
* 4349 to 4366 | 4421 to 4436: 0.93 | 6.41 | 5.97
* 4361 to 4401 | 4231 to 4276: 0.98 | 5.74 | 5.64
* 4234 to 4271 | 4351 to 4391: 1.03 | 5.71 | 5.88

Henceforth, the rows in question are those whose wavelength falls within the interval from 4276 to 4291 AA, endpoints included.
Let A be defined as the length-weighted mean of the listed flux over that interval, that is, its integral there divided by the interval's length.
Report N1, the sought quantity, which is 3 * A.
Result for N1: 17.1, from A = 5.69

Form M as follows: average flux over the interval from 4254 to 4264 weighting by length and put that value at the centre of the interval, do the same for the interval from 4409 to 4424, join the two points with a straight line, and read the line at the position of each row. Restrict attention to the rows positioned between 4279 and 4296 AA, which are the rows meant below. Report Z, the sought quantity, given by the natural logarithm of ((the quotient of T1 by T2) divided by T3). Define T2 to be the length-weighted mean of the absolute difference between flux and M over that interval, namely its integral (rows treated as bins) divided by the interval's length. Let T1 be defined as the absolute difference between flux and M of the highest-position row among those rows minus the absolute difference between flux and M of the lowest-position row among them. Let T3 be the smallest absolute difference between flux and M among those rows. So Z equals 2.44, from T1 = 0.43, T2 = 0.35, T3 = 0.11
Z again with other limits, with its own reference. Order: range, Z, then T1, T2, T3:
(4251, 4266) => 2.62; 0.17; 0.16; 0.08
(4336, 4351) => 1.32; 0.86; 0.91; 0.25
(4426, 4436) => 1.09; 0.66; 1.25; 0.18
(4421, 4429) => 2.19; 0.52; 0.43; 0.14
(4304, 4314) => 2.78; 0.37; 0.32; 0.07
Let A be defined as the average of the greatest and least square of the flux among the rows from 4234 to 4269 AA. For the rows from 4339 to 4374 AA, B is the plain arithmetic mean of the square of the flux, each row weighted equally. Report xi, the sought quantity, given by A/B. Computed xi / 0.8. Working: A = 33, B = 39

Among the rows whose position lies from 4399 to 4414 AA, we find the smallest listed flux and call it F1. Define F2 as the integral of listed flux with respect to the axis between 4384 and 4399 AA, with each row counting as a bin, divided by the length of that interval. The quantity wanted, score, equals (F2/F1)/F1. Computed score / 0.468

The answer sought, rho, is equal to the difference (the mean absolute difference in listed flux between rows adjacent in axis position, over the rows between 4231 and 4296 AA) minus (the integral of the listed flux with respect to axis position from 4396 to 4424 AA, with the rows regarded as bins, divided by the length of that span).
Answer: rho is -5.1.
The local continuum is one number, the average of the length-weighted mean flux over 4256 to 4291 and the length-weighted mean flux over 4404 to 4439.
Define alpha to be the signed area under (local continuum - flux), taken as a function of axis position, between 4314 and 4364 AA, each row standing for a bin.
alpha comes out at -37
